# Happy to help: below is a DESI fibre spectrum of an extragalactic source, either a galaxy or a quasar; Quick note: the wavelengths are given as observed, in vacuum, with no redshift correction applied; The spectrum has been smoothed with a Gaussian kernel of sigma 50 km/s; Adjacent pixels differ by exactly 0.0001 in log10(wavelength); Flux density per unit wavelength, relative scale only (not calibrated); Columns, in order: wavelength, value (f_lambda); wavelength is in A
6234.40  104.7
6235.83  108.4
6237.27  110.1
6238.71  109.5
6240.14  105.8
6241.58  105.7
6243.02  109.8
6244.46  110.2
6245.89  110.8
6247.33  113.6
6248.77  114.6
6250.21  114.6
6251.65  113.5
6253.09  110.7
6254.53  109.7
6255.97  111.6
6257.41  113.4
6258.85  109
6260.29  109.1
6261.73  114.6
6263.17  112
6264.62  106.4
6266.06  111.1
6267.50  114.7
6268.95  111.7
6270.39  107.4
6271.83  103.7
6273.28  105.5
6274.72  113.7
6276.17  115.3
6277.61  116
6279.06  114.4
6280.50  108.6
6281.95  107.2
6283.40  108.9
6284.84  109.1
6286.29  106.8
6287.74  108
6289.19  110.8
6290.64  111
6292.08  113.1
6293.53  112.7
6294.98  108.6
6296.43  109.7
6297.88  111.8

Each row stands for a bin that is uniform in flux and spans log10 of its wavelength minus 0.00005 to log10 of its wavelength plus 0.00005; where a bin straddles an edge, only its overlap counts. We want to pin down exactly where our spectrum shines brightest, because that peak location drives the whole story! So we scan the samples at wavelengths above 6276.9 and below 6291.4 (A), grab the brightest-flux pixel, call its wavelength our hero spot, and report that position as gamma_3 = 6277.61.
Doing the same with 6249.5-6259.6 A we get 6250.21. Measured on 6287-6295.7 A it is 6292.08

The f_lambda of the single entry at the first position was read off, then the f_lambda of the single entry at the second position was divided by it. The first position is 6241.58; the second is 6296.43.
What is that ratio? 1.04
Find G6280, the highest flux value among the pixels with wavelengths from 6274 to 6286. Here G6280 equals 116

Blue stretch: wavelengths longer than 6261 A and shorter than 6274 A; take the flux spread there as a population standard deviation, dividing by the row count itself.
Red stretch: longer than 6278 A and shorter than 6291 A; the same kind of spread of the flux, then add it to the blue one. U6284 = 6.0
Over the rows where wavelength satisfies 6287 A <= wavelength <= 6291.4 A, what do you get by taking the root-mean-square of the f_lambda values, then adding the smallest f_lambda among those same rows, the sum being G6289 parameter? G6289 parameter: 218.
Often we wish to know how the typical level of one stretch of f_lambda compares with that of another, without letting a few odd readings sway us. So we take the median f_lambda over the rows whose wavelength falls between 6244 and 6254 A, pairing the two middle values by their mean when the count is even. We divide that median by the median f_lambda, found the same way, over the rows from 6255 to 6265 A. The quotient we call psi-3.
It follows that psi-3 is 1.02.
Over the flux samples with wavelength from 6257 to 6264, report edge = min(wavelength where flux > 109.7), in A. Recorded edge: 6257.41 A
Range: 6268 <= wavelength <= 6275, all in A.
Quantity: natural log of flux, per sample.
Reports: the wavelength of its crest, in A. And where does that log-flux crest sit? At 6274.72 A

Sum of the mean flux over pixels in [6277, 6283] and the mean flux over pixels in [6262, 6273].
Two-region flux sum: 221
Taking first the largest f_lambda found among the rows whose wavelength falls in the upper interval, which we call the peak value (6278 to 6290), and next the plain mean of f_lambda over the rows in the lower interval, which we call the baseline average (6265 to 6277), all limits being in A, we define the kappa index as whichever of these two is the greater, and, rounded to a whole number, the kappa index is 114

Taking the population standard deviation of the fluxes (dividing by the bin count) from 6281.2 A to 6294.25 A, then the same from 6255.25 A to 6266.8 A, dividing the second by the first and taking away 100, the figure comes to -98.86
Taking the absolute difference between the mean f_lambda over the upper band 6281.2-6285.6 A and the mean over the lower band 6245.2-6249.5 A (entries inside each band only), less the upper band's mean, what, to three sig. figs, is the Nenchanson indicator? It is -104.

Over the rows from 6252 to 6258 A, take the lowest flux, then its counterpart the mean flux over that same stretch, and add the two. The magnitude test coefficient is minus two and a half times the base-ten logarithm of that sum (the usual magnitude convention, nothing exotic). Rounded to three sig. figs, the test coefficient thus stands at -5.86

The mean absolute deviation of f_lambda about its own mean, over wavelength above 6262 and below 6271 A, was 2.4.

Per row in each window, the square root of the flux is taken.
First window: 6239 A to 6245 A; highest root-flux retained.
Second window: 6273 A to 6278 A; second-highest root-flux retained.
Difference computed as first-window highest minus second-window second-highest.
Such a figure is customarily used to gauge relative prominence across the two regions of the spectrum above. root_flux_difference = -0.24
